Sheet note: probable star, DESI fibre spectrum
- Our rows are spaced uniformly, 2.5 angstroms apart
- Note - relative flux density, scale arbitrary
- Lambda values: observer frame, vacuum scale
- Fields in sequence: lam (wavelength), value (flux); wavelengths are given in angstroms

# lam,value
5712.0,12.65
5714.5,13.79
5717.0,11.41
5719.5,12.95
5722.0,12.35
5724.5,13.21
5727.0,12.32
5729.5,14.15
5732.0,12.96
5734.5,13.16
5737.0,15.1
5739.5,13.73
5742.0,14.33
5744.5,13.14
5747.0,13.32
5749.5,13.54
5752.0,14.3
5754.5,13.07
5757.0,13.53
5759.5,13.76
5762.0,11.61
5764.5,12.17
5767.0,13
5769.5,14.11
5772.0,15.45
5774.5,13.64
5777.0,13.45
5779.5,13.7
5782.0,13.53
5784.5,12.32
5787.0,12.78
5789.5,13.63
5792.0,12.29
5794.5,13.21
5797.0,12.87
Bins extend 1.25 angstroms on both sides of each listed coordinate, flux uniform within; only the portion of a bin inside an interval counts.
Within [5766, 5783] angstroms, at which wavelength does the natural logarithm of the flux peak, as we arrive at 5772.0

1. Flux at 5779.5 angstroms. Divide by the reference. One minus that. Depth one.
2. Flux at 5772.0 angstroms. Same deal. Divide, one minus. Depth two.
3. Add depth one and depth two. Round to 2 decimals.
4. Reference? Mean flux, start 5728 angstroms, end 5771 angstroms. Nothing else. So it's -0.16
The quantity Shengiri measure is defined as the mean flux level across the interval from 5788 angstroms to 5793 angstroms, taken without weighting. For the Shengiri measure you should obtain 13.0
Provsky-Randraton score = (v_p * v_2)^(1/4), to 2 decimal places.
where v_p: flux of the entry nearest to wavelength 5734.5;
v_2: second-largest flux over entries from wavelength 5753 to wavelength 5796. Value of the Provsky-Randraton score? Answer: 3.69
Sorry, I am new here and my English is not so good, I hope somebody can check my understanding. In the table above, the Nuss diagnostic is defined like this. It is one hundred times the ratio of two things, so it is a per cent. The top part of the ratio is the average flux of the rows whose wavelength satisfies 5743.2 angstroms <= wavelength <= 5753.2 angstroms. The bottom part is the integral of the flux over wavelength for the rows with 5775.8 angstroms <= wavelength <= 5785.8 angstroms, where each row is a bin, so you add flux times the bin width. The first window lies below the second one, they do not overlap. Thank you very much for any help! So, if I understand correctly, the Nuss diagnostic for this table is 10.2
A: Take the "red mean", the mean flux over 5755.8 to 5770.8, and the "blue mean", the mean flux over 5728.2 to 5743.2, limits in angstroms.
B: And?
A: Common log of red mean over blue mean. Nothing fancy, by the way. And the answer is -0.028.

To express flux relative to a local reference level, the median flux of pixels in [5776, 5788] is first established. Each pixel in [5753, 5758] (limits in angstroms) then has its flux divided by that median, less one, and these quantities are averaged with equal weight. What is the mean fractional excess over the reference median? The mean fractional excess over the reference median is -0.01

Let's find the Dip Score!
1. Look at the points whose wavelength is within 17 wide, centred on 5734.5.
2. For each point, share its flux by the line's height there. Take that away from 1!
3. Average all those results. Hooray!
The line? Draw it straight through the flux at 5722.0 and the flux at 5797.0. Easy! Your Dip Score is -0.10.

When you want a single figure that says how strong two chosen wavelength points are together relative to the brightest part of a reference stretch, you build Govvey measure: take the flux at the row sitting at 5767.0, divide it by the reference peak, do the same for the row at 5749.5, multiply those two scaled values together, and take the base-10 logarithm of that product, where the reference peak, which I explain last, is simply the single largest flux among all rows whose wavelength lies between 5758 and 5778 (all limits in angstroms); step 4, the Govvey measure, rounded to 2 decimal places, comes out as -0.13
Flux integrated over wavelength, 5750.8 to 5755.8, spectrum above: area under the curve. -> 68.4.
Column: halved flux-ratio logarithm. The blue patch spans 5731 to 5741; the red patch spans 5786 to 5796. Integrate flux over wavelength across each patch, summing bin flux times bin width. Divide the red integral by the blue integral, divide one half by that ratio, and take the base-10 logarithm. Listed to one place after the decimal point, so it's -0.3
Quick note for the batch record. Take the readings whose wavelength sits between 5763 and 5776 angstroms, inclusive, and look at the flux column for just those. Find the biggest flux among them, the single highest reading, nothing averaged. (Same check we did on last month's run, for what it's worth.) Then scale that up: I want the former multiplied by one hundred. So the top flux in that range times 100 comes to 1545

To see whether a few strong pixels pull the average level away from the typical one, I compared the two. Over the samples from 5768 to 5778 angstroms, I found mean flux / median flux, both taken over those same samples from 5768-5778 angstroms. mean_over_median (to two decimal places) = 1.02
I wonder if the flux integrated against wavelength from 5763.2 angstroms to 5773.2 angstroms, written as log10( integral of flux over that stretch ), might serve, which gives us 2.14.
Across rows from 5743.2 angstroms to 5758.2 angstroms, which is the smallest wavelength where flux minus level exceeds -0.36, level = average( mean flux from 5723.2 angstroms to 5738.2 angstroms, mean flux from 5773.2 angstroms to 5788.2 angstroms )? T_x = 5744.5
